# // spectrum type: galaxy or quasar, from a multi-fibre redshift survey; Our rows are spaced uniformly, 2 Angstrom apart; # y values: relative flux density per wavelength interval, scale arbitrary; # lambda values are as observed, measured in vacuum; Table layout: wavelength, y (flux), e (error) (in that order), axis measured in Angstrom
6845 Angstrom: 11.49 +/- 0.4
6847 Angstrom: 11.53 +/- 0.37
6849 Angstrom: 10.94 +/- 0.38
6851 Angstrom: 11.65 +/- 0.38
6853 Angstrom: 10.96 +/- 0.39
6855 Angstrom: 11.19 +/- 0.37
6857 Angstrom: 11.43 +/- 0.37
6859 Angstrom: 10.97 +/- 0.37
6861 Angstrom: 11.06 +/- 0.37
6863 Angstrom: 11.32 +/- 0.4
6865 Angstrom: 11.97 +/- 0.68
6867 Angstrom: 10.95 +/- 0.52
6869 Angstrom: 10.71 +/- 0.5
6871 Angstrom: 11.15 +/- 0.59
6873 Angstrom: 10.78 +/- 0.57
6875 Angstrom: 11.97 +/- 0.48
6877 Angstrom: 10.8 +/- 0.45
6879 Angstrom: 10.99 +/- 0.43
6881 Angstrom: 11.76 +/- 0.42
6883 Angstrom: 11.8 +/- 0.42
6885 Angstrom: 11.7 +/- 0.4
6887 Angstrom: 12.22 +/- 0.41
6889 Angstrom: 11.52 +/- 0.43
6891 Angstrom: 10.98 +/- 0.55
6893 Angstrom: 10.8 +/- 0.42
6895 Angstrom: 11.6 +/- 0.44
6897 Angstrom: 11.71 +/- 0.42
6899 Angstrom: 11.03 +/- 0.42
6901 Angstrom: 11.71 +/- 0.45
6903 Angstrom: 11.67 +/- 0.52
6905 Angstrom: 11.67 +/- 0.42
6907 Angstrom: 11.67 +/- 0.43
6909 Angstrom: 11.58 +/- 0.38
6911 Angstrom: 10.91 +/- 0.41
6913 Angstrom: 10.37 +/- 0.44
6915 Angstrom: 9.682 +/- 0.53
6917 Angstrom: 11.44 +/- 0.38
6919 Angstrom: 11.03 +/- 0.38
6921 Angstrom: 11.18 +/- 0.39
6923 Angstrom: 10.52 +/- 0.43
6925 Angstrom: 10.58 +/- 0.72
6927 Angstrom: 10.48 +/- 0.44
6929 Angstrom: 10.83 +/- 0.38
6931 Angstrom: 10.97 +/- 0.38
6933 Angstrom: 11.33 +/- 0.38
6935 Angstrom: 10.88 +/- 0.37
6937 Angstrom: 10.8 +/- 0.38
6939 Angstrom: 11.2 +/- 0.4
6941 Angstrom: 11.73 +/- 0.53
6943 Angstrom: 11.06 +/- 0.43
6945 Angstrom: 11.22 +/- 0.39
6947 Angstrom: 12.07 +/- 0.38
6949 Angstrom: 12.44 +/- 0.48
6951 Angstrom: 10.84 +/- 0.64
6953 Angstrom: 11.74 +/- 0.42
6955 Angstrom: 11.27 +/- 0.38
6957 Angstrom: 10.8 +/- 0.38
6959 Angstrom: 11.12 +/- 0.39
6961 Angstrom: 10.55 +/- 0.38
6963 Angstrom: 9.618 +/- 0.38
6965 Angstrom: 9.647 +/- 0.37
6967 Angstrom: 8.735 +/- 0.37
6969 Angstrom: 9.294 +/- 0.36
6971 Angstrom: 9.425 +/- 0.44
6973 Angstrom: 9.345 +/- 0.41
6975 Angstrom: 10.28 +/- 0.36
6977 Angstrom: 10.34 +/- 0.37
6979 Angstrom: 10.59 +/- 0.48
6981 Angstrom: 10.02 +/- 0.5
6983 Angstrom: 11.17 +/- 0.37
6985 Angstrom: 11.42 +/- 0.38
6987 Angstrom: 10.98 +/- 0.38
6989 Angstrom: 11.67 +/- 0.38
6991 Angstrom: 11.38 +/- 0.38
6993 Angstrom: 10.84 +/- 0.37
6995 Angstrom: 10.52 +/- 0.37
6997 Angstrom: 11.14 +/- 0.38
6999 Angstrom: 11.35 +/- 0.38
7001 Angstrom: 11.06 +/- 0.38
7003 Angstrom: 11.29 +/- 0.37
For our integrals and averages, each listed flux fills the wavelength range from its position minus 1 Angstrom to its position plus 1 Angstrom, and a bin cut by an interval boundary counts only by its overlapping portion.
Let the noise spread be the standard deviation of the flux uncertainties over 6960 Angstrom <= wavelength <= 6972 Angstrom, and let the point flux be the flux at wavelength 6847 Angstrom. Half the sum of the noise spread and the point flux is 5.8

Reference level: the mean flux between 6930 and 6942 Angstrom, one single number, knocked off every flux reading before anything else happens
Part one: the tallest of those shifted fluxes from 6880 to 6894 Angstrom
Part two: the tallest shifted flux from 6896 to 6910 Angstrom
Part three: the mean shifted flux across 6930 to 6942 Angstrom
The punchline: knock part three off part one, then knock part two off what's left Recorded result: 0.51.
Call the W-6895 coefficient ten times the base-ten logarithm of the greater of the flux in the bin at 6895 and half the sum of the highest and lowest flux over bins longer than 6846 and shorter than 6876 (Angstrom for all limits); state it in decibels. 10.6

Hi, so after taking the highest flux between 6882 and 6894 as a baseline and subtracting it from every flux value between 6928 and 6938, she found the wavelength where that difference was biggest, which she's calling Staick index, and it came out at 6933 Angstrom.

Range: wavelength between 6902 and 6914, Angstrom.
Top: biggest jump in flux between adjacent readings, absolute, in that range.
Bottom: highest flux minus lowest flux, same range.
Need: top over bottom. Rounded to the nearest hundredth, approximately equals 0.52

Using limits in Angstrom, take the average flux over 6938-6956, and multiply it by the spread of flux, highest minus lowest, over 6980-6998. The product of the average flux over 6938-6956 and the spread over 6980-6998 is 19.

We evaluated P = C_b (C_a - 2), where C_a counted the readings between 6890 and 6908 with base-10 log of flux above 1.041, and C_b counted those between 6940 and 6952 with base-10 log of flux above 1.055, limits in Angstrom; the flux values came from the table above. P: 15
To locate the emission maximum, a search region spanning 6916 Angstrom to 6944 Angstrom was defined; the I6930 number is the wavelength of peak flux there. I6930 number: 6941 Angstrom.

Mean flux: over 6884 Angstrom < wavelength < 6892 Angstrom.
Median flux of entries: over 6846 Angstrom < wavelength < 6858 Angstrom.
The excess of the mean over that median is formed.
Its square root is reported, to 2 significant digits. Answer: 0.54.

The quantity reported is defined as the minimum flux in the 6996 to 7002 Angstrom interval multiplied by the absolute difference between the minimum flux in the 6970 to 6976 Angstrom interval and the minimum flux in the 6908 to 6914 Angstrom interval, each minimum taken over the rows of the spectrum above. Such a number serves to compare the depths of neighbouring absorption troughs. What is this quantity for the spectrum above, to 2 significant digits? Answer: 11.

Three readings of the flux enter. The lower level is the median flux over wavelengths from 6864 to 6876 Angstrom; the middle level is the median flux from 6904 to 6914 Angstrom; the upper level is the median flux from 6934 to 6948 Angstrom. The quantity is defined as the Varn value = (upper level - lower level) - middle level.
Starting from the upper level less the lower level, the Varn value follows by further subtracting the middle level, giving -11.4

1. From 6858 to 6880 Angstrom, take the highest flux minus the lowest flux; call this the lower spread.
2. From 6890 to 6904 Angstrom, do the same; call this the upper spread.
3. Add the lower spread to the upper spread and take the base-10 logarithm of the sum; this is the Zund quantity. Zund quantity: 0.336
